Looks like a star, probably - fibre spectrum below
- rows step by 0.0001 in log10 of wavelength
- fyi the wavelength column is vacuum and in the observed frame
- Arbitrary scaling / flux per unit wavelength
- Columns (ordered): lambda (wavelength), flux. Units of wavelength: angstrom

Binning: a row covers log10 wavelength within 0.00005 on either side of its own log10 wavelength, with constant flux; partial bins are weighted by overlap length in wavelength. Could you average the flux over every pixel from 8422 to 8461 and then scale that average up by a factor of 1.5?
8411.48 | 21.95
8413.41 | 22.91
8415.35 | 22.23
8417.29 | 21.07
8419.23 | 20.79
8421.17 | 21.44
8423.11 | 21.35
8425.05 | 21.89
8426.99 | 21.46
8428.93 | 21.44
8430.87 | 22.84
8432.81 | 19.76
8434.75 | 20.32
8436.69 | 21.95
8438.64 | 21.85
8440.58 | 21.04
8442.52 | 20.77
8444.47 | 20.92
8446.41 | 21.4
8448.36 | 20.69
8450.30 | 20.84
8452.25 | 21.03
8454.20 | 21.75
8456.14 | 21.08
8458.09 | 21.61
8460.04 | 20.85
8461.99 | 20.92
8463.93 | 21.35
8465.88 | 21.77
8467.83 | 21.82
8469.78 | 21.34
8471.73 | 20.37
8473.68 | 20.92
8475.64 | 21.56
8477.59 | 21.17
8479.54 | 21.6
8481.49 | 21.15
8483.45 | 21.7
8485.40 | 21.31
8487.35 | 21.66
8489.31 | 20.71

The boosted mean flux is 31.9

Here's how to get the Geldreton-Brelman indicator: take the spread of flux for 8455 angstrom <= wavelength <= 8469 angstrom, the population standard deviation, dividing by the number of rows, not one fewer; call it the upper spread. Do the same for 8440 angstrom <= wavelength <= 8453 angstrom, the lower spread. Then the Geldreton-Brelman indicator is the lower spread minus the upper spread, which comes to -0.16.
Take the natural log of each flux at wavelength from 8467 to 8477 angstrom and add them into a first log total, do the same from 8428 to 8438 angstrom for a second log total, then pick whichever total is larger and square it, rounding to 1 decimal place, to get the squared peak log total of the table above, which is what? 233.4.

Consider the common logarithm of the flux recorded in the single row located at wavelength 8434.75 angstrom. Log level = 1.308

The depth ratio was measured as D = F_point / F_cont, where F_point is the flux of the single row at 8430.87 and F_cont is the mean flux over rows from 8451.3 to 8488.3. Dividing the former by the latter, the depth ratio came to 1.07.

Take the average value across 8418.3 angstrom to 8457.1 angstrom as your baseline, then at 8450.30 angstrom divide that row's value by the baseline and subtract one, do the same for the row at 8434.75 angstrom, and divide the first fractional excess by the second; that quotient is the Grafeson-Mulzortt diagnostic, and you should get 0.4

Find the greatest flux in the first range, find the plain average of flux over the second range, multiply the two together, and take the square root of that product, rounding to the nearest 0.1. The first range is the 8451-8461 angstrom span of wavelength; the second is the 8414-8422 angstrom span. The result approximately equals 21.6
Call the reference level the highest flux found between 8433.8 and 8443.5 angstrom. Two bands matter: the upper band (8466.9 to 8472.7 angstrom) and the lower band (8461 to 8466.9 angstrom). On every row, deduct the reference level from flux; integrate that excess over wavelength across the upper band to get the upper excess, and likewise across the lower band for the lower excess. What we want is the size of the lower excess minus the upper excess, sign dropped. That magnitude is 1.0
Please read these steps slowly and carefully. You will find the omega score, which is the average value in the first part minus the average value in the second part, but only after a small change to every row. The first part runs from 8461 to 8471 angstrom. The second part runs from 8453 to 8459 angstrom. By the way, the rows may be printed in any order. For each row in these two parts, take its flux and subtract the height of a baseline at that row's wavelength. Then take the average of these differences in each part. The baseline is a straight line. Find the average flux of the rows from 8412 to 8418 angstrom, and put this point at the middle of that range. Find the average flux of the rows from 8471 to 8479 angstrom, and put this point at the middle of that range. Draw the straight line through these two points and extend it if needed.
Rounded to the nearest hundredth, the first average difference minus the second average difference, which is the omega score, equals 0.13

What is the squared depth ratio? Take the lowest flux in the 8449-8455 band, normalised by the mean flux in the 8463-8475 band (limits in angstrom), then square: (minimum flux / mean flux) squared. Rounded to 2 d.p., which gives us 0.96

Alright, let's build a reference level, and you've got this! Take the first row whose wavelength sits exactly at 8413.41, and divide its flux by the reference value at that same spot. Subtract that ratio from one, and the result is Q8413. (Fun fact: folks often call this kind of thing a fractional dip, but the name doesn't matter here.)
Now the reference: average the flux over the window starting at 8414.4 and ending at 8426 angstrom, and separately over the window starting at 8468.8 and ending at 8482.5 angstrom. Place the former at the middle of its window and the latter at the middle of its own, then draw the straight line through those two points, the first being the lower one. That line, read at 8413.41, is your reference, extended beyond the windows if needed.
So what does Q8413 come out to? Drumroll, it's -0.066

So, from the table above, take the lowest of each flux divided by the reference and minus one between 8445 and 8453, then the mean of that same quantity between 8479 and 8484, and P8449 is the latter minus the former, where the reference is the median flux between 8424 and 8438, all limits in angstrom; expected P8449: 0.04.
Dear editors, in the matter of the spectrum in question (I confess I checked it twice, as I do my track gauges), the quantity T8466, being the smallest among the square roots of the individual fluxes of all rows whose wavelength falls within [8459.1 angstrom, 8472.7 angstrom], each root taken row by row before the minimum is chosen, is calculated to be 4.513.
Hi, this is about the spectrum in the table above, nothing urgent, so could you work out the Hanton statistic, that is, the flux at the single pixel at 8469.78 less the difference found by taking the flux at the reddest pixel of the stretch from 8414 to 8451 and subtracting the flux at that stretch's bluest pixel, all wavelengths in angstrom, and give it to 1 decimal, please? 22.7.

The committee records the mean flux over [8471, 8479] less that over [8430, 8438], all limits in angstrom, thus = -0.2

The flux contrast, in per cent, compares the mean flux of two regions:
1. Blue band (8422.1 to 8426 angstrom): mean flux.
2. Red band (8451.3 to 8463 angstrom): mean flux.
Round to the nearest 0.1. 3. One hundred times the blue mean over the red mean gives 101.9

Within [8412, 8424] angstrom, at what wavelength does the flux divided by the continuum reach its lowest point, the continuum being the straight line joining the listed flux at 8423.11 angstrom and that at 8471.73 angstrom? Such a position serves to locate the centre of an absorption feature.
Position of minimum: 8419.23 angstrom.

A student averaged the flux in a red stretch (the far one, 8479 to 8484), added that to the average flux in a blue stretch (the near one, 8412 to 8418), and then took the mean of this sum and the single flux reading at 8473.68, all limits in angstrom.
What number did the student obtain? 32.24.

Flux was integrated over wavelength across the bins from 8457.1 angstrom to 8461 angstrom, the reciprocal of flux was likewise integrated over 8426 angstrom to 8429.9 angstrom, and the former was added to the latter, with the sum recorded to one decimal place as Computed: 82.9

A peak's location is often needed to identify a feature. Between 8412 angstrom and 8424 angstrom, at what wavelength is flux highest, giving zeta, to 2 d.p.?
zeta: 8413.41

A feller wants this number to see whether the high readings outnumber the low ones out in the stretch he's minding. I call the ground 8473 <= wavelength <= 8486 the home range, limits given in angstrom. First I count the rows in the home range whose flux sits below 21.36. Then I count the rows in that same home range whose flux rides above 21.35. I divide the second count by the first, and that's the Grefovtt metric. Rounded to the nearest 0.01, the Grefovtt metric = 0.75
